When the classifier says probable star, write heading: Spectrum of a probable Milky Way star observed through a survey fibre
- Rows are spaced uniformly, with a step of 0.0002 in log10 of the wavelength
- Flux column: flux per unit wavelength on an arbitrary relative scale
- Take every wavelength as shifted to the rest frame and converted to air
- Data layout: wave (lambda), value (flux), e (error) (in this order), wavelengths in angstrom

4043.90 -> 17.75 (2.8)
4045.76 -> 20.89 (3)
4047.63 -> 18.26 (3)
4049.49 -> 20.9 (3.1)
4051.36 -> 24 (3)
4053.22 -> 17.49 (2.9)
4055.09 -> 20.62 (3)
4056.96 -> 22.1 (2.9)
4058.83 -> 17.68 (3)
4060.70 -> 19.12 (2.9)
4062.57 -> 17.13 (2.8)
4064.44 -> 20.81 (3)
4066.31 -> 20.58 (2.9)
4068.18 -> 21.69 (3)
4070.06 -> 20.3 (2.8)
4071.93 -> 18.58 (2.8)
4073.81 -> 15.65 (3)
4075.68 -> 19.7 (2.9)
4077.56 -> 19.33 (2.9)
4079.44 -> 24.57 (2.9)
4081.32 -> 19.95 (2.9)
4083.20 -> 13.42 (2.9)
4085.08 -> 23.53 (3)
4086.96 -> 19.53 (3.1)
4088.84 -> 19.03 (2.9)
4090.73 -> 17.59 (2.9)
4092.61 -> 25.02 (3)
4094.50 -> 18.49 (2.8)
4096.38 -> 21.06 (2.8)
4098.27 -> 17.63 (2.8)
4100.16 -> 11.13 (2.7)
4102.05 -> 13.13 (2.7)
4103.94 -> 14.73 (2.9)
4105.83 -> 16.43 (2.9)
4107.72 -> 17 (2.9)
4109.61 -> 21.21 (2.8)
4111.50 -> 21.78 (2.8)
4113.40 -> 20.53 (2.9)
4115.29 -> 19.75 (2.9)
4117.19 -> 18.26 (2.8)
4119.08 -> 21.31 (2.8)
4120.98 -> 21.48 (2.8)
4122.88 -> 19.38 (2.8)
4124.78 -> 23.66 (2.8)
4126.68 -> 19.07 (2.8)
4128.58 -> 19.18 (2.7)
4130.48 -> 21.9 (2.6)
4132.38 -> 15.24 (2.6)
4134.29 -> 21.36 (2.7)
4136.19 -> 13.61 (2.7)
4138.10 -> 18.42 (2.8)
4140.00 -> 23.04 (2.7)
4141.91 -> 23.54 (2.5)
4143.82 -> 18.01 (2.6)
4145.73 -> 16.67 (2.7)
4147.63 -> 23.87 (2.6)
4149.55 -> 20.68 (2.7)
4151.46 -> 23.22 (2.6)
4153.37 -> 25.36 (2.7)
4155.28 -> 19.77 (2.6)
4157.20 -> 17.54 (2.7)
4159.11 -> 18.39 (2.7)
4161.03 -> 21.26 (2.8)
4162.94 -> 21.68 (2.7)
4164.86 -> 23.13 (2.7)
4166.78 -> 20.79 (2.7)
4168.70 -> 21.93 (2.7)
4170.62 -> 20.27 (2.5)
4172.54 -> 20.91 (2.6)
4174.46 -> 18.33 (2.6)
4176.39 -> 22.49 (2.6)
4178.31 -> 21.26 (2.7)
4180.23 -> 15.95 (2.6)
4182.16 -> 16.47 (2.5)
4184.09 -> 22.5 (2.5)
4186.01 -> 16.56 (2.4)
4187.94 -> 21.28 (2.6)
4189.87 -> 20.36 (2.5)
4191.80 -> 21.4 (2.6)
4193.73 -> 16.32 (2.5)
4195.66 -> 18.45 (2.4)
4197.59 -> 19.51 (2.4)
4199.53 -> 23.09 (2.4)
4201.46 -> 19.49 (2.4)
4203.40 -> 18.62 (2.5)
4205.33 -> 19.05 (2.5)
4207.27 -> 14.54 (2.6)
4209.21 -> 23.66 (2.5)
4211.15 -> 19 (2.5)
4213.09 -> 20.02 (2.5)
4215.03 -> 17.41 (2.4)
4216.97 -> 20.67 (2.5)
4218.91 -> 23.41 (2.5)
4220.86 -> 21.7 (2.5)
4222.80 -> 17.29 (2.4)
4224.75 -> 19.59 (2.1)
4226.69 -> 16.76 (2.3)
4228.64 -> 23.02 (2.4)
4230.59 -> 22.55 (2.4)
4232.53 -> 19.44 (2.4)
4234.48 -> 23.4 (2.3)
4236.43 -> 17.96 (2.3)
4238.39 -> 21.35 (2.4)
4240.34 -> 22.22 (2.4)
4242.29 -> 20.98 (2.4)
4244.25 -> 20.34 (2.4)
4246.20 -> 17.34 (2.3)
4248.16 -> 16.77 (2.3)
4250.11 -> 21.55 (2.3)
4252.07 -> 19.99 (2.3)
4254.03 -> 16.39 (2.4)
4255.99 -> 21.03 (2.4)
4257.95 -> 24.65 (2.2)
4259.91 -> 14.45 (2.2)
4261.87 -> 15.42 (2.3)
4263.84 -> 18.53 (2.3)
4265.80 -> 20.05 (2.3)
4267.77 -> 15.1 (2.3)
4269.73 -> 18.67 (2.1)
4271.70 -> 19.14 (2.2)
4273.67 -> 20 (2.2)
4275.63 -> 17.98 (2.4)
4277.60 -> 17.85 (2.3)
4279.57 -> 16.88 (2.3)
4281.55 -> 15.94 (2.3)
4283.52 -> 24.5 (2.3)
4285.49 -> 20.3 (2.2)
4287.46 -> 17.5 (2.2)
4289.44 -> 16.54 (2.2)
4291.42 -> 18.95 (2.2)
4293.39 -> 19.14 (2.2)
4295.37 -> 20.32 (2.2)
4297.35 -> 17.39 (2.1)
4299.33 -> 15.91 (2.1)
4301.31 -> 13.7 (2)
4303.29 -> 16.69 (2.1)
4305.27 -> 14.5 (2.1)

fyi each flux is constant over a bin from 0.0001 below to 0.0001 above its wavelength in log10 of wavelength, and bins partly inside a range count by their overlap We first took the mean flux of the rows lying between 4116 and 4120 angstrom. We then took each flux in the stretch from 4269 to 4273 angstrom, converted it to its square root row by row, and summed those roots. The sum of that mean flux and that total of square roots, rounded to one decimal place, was 28.5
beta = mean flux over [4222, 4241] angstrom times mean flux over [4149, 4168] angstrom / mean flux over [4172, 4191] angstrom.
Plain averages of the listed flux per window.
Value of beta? 22.0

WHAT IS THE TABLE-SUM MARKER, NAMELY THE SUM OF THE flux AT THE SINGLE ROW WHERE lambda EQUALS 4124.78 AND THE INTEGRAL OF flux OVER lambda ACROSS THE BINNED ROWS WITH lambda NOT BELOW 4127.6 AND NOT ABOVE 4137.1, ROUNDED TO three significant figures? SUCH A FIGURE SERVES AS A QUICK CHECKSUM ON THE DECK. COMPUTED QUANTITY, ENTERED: 197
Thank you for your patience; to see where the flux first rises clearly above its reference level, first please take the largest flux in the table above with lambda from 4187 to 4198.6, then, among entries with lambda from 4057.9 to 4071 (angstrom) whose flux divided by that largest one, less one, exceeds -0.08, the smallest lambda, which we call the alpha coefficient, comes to 4064.44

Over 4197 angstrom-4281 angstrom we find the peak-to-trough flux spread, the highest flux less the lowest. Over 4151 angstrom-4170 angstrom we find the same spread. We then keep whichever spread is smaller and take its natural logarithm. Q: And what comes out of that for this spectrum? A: 2.06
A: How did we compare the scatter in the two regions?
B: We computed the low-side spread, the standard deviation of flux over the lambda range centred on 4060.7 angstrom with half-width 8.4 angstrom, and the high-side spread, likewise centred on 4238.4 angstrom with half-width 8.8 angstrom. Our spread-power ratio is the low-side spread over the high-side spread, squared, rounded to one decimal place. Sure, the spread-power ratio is 0.8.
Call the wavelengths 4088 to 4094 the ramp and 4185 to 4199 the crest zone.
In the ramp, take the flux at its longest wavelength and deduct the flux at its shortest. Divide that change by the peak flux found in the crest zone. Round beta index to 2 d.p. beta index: 0.28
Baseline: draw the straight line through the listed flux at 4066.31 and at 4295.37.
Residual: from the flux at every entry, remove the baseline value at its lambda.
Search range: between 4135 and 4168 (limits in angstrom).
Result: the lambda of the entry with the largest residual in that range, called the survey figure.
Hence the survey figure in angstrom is 4153.37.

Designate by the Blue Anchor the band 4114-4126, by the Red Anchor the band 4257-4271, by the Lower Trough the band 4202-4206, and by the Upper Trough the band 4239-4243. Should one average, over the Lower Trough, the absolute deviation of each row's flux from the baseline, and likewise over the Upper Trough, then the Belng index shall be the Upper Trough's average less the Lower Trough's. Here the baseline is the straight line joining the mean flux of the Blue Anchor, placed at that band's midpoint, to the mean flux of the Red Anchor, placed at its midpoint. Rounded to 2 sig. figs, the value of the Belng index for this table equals 2.8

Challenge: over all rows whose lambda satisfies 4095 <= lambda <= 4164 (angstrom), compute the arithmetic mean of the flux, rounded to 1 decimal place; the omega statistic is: 19.5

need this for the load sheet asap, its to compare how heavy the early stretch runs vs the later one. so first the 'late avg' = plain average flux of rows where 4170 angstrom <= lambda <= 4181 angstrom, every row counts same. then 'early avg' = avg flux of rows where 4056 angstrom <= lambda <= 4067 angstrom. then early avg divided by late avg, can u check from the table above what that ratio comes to 0.98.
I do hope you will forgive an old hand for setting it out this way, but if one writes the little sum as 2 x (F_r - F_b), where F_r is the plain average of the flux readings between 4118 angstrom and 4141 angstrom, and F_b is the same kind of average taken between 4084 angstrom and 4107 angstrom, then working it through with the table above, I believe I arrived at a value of 3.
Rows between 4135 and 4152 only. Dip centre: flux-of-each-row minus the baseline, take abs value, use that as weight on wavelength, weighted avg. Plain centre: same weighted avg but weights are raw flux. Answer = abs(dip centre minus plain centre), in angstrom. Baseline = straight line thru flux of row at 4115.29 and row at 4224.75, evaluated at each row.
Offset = 1.1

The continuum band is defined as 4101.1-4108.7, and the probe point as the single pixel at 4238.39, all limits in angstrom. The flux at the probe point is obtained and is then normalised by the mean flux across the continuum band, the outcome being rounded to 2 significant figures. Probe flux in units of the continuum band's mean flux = 1.4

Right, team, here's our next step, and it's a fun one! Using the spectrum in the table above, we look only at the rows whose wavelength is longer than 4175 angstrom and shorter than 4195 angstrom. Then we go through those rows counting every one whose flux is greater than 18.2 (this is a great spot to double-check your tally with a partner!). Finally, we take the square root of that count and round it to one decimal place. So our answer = 2.4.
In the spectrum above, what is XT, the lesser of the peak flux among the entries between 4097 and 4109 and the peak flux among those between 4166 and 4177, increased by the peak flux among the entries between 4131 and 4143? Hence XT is 41.2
